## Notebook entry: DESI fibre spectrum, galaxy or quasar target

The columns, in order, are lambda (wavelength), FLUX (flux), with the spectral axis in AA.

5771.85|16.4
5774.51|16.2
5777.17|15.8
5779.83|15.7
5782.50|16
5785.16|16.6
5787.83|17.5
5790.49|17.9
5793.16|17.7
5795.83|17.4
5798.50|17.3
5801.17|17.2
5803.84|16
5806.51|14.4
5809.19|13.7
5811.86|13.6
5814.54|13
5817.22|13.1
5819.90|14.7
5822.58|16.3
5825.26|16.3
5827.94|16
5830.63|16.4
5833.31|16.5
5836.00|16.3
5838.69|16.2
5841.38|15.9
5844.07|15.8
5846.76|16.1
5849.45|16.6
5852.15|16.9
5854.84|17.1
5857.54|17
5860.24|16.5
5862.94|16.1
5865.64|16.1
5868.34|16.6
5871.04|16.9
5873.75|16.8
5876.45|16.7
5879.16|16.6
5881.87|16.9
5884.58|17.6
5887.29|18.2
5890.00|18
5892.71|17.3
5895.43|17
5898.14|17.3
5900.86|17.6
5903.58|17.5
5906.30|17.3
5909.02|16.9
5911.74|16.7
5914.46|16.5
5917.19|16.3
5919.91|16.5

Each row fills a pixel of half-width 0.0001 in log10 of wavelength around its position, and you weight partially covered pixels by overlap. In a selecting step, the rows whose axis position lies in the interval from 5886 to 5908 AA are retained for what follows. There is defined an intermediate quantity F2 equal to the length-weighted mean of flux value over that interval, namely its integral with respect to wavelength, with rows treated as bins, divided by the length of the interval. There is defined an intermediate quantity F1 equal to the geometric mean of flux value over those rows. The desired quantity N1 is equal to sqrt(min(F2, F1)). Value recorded 4.18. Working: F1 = 17.52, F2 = 17.5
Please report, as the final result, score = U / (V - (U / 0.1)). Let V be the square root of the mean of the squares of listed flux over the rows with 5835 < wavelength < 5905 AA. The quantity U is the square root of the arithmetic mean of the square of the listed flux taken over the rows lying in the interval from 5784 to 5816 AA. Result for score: -0.1117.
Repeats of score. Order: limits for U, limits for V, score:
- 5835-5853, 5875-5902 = -0.1119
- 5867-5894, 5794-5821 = -0.1097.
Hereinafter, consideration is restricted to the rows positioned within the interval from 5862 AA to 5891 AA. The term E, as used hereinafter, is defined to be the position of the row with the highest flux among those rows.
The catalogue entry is 5887.29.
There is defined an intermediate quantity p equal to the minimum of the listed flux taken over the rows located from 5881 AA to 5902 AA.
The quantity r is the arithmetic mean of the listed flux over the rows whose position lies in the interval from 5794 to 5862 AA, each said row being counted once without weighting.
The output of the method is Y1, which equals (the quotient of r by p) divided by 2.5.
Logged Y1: 0.38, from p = 16.9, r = 15.85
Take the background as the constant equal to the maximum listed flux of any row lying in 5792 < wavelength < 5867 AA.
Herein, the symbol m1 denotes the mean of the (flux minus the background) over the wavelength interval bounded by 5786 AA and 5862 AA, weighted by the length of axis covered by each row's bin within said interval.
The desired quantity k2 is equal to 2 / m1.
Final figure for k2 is -1.2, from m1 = -1.65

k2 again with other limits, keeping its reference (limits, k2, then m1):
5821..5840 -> -1.4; -1.43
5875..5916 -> -4.0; -0.50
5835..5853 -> -1.4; -1.46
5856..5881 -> -1.8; -1.10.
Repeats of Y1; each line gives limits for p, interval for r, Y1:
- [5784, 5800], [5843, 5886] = 0.40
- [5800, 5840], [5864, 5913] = 0.53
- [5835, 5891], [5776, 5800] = 0.43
